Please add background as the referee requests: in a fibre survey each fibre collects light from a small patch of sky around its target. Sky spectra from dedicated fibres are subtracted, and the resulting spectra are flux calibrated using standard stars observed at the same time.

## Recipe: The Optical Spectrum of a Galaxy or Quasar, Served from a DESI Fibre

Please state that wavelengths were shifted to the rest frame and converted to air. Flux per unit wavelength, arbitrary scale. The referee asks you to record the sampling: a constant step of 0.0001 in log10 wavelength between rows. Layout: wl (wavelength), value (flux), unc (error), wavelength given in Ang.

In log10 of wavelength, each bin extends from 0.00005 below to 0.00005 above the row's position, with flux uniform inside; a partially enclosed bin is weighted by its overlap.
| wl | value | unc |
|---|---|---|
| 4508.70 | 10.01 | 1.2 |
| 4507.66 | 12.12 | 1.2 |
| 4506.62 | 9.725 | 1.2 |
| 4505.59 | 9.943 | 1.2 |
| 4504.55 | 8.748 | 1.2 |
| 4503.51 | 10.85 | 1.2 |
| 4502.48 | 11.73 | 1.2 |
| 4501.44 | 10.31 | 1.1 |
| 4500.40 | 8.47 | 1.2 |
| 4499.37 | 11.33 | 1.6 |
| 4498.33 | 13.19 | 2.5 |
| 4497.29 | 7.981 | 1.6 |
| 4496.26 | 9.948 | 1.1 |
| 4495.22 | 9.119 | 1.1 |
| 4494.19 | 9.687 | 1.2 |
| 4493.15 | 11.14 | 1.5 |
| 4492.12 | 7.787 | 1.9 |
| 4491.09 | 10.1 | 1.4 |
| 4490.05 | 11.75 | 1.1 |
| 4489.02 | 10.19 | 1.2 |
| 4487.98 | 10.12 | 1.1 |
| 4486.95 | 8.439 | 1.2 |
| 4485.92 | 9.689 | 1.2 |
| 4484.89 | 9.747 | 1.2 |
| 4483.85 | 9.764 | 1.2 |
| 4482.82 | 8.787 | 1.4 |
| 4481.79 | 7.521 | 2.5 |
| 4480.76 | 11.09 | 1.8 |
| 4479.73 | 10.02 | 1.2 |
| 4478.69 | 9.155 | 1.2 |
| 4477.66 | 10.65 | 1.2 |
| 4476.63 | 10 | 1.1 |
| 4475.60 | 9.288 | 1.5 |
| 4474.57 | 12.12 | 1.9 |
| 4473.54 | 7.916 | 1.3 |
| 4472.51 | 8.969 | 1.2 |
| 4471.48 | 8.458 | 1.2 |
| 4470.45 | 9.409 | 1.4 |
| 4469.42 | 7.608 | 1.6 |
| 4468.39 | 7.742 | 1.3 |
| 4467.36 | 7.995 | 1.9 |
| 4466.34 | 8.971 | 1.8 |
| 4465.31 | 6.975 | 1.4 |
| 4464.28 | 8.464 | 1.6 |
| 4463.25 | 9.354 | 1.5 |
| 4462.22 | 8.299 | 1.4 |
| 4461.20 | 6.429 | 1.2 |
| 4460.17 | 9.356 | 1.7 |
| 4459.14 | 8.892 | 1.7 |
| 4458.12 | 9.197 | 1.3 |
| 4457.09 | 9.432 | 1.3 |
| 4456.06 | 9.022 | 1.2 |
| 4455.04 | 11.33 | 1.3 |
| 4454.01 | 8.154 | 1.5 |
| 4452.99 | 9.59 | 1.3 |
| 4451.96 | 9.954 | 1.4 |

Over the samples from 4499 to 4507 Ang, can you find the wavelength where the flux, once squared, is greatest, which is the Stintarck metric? 4502.48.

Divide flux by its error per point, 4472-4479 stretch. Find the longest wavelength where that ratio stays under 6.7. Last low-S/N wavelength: 4475.60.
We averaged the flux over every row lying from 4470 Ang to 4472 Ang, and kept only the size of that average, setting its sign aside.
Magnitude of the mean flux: 8.9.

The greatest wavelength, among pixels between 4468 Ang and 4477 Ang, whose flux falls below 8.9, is 4473.54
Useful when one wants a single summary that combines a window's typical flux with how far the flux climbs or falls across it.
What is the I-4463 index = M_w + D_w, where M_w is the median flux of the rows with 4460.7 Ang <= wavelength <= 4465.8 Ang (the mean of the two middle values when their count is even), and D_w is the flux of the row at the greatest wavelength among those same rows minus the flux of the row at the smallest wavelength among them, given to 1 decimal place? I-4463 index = 8.8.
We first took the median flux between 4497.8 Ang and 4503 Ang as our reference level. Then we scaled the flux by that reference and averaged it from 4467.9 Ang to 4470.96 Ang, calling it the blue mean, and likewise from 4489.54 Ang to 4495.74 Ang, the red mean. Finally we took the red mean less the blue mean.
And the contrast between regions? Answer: 0.15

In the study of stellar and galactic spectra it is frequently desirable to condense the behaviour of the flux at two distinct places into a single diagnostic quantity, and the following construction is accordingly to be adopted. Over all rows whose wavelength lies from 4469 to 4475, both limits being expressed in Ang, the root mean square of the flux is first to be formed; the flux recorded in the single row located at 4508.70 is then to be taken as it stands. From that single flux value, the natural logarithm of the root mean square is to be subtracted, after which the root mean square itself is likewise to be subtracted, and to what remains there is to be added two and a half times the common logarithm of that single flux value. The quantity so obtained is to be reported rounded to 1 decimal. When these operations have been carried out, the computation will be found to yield 1.1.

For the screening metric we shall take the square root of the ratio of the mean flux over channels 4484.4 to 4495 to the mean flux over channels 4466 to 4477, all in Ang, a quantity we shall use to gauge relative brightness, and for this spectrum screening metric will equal 1.05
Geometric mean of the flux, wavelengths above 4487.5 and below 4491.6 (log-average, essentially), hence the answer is 10.5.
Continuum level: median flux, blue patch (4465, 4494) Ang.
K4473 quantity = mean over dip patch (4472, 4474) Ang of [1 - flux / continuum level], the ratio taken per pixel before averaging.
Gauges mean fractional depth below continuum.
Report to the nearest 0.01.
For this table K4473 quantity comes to 0.10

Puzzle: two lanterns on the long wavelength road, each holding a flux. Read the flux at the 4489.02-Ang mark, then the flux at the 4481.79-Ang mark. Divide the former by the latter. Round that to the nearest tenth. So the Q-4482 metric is 1.4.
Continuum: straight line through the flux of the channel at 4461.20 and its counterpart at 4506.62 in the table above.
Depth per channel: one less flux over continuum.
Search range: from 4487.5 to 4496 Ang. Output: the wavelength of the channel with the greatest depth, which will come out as 4492.12 Ang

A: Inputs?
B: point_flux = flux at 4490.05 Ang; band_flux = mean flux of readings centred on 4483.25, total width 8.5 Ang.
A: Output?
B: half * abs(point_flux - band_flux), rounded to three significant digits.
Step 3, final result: 1.18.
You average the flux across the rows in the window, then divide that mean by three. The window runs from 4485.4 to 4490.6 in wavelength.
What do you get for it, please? 3.35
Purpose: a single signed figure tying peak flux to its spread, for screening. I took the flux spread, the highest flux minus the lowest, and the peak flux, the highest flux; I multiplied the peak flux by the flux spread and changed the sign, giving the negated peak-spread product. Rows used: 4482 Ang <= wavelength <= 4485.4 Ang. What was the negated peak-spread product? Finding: -10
